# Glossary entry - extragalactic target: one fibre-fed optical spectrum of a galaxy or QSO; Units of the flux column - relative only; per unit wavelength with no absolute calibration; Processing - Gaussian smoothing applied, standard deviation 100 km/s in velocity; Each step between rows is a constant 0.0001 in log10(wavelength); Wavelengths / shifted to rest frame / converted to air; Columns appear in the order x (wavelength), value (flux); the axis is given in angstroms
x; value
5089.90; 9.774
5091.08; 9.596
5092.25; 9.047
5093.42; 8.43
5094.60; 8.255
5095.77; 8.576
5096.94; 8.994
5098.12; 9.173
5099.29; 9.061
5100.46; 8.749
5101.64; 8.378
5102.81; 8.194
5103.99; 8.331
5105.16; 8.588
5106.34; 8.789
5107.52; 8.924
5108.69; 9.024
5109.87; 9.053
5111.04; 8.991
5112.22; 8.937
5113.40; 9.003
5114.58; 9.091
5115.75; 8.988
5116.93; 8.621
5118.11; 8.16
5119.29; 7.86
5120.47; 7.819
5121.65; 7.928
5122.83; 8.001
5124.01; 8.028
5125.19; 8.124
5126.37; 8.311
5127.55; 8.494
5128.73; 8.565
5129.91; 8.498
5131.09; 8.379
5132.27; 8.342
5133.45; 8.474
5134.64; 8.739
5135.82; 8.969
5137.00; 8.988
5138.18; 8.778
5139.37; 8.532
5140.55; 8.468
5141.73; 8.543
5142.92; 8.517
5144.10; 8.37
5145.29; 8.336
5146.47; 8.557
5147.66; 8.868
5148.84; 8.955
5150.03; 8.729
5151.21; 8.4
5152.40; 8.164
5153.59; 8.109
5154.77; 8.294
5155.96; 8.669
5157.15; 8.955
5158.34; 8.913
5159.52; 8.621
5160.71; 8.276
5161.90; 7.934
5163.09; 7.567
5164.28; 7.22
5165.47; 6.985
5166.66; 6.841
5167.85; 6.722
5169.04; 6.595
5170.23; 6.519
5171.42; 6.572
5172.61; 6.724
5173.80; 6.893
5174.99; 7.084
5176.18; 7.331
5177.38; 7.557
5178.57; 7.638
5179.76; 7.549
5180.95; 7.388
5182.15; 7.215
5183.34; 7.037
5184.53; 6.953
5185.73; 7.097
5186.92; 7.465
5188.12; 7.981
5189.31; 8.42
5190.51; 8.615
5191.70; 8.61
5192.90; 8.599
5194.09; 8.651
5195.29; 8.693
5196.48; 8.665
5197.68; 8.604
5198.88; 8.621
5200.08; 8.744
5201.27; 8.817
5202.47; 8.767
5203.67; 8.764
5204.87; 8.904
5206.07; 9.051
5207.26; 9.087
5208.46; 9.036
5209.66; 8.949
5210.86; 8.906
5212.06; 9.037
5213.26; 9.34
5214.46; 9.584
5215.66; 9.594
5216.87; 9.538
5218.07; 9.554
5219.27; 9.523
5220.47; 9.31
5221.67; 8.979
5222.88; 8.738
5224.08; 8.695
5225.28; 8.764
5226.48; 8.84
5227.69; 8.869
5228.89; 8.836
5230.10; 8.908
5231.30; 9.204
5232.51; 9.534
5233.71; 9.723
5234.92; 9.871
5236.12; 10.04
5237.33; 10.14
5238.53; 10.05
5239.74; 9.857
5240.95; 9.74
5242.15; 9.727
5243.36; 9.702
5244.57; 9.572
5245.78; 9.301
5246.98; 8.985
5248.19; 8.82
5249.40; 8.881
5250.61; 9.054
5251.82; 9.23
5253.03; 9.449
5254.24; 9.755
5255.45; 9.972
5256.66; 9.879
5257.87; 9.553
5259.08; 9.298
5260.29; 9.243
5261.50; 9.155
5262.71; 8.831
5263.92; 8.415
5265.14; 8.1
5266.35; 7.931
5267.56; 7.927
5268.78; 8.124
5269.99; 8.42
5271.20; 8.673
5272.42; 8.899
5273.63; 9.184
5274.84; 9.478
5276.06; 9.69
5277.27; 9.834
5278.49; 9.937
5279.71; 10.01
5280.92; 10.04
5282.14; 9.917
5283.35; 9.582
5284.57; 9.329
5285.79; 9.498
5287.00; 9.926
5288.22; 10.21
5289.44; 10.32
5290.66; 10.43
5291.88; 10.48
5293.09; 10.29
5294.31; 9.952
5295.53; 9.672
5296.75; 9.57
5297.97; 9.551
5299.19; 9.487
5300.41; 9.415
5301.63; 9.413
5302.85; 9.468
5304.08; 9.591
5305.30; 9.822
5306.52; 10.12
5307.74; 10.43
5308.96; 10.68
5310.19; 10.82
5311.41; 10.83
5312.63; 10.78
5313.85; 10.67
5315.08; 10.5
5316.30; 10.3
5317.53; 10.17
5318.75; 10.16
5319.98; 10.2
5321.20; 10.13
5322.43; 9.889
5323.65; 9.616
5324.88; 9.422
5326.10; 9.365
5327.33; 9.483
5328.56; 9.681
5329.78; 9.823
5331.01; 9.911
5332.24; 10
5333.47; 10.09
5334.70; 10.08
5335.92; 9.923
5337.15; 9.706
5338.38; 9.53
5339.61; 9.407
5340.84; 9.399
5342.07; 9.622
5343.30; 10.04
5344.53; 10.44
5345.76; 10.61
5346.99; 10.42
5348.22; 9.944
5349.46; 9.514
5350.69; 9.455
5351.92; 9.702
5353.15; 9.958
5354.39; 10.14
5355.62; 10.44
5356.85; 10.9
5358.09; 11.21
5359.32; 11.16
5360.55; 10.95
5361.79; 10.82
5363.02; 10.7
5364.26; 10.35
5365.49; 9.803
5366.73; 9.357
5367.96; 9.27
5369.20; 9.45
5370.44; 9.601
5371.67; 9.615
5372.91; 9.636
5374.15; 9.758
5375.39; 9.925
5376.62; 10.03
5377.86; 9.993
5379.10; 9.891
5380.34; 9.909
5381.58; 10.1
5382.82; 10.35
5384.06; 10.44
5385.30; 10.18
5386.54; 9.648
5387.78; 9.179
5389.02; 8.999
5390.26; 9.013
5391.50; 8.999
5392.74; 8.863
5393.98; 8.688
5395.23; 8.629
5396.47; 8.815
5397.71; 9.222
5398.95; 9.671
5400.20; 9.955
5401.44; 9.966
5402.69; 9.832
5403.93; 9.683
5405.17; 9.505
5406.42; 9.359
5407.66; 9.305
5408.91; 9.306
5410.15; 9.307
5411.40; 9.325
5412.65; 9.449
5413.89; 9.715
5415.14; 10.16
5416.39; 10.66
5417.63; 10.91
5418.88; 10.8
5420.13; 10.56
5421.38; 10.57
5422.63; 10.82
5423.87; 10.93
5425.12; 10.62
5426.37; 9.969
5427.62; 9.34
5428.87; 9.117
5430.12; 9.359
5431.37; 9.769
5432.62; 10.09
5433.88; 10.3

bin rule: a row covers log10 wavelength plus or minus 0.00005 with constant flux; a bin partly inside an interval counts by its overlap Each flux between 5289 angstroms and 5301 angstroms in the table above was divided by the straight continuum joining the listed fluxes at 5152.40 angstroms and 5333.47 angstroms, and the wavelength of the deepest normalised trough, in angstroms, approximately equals 5300.41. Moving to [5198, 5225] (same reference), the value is 5224.08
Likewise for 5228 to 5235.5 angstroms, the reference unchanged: 5228.89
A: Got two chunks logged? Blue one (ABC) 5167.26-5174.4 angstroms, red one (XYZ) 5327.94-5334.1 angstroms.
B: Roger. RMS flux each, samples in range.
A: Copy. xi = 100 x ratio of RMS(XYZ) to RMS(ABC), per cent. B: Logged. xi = 148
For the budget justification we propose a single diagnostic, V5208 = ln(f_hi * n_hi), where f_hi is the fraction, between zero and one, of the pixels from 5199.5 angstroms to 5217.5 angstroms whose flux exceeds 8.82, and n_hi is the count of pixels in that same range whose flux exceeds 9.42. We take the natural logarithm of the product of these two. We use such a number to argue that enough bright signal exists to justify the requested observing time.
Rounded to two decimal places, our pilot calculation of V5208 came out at 0.79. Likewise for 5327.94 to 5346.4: 2.56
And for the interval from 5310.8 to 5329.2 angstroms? 2.64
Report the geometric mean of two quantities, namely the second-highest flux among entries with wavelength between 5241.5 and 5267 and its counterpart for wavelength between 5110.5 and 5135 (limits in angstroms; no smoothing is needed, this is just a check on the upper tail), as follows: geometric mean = 9.4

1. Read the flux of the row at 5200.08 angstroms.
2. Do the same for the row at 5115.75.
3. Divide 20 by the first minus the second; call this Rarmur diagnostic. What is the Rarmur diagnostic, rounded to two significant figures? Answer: -82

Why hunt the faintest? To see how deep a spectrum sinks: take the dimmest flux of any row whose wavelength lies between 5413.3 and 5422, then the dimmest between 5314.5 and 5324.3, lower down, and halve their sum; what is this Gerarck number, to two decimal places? 9.67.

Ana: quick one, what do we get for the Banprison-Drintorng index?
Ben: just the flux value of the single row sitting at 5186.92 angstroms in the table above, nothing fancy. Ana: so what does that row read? 7.465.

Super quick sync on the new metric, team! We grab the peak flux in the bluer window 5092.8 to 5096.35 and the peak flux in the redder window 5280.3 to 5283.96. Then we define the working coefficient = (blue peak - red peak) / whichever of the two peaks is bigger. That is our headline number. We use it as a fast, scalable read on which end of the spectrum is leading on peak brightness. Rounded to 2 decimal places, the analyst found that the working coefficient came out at -0.15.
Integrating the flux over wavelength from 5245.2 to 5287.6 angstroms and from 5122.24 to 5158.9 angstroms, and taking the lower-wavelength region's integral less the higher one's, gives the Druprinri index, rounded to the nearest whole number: -78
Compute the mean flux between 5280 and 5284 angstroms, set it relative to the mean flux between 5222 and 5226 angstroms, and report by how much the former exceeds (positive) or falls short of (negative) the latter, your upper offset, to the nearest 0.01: 1.11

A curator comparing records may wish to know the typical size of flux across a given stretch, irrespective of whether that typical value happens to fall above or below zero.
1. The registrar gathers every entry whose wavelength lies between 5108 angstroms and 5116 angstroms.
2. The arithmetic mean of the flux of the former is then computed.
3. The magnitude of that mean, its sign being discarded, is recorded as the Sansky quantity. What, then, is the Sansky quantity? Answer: 9.0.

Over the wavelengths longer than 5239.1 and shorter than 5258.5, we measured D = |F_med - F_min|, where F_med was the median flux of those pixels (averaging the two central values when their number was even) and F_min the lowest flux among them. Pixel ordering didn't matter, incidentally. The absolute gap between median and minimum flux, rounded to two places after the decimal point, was 0.74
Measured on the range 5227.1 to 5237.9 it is 0.70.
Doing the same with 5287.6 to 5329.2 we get 0.76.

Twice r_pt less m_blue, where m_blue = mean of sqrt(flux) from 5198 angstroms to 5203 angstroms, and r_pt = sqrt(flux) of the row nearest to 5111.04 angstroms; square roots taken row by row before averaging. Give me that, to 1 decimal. 3.0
